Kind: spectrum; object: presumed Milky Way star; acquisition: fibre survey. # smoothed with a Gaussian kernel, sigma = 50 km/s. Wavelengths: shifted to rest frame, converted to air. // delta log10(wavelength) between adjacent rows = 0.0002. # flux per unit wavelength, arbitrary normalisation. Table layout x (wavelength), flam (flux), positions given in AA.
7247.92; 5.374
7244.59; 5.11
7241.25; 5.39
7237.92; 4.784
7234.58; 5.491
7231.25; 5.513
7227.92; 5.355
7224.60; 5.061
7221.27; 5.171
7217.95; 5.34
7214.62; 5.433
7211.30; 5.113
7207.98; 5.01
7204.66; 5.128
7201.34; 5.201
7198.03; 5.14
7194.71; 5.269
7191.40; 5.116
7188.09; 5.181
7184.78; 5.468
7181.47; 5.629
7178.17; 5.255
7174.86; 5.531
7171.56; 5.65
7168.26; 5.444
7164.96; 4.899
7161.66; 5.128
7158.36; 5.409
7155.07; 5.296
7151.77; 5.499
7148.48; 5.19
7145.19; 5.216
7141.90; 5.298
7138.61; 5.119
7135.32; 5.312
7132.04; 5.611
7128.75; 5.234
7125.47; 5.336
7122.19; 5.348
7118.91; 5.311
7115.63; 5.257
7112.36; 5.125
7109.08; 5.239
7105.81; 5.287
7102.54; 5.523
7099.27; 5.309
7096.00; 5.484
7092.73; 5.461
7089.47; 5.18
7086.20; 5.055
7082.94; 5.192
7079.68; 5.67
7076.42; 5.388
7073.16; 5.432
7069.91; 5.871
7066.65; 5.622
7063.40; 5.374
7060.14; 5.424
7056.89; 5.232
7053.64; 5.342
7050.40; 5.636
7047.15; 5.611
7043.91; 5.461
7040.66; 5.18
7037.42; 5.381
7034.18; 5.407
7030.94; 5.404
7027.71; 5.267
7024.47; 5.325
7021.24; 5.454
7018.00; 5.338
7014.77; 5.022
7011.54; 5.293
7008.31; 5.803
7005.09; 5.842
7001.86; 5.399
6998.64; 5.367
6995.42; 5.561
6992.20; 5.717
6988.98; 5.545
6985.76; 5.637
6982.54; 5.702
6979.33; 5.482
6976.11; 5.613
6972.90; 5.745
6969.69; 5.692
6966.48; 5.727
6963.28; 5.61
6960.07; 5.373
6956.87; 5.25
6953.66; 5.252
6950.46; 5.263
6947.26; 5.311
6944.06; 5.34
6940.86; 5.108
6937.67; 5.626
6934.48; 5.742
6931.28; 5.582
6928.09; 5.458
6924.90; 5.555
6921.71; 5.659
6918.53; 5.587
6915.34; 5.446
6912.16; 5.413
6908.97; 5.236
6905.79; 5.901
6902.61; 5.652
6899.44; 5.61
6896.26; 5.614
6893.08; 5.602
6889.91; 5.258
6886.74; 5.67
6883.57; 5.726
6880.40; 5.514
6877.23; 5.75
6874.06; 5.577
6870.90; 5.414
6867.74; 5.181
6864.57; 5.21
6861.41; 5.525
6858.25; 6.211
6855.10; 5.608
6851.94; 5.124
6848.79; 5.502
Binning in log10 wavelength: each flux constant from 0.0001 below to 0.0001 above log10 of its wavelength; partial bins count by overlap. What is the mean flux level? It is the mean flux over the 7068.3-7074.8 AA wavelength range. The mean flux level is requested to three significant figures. 5.65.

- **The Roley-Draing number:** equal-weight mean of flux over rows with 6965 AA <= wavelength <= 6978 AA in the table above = 5.69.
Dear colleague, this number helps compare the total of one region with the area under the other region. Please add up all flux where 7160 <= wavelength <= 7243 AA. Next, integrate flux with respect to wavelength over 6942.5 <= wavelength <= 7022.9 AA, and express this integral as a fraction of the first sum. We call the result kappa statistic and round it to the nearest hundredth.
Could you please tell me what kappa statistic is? 3.35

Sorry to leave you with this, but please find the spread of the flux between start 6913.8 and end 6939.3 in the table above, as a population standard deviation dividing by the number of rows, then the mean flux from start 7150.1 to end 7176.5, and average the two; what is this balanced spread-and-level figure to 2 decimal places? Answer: 2.72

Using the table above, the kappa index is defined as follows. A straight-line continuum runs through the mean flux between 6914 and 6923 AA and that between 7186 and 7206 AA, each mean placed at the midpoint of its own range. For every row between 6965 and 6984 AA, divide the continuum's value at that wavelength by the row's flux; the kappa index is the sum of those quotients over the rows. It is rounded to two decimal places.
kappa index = 5.82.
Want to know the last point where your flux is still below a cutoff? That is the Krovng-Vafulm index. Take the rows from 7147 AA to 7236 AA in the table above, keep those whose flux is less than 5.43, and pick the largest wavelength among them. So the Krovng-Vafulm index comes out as 7227.92 AA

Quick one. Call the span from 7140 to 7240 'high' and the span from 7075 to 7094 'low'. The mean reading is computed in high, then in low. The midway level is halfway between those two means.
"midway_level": 5.30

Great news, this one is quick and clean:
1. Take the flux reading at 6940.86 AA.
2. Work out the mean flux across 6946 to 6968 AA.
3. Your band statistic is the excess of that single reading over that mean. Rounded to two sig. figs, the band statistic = -0.29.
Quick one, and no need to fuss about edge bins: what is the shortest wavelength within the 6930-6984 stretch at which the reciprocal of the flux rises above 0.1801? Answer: 6940.86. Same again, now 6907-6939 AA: 6908.97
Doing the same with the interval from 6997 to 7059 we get 6998.64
